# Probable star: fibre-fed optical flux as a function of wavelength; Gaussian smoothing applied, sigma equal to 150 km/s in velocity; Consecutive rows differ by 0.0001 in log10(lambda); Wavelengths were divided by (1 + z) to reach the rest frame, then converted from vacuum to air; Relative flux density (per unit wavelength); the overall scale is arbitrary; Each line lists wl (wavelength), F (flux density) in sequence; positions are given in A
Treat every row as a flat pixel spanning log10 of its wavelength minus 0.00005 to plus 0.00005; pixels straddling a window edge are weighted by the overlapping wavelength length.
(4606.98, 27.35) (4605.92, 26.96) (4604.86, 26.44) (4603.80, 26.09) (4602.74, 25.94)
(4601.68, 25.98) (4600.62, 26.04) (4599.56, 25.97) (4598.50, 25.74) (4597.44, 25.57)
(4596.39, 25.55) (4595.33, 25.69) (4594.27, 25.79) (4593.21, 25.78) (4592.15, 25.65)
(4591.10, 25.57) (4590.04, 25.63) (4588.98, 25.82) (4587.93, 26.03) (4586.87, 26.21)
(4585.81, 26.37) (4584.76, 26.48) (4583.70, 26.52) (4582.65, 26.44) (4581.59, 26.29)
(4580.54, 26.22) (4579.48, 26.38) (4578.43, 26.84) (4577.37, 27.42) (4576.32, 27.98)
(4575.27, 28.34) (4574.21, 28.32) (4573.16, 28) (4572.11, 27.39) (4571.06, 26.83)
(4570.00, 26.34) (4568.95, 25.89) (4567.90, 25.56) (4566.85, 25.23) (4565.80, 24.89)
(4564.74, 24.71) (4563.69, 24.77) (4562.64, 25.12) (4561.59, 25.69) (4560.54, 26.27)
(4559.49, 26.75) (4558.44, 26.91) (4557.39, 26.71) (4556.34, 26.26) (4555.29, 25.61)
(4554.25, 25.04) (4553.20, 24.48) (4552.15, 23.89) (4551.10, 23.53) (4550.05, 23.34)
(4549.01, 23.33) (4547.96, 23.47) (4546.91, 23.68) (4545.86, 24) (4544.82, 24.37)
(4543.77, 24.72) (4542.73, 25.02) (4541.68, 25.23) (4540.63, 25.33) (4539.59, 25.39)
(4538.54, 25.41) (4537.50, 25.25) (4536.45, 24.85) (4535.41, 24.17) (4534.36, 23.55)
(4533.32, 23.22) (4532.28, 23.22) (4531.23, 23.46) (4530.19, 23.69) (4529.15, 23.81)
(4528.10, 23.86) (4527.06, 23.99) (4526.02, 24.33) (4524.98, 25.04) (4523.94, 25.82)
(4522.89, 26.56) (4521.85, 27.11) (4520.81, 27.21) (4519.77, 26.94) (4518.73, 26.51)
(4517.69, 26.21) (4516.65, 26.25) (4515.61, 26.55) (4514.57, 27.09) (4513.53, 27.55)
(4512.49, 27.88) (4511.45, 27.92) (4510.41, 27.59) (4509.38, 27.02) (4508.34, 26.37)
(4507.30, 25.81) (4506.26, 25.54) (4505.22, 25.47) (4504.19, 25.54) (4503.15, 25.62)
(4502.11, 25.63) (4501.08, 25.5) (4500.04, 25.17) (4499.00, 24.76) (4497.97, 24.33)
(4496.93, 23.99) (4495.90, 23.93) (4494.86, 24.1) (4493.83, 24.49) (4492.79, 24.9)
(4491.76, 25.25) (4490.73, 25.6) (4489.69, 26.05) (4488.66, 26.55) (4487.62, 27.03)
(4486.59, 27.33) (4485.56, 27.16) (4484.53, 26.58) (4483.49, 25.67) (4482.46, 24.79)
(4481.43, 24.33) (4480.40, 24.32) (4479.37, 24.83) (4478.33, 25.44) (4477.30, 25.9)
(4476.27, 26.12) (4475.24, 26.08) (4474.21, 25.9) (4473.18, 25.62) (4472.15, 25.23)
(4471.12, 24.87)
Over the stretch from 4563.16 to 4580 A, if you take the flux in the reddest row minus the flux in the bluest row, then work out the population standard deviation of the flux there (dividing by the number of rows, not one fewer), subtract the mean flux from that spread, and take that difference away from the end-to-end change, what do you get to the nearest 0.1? 26.9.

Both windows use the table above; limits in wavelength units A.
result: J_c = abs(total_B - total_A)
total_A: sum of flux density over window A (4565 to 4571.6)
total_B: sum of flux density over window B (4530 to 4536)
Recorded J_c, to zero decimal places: 13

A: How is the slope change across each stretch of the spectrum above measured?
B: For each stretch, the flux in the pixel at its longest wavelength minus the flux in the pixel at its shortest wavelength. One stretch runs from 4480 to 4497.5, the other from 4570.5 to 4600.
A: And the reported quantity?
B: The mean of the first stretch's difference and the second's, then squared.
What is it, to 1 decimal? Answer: 0.4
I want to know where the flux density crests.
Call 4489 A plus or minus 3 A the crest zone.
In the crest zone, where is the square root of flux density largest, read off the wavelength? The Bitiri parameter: 4486.59 A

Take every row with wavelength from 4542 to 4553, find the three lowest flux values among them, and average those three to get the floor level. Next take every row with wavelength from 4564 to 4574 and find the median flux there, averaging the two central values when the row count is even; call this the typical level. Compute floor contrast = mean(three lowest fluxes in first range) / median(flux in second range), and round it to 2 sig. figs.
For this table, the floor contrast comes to 0.90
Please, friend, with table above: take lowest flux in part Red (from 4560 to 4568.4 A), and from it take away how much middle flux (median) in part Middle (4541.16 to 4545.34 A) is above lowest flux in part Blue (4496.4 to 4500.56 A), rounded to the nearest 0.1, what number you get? 23.8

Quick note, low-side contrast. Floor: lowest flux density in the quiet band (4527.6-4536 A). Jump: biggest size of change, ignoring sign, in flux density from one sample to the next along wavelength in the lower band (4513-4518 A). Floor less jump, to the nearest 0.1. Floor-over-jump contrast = 22.7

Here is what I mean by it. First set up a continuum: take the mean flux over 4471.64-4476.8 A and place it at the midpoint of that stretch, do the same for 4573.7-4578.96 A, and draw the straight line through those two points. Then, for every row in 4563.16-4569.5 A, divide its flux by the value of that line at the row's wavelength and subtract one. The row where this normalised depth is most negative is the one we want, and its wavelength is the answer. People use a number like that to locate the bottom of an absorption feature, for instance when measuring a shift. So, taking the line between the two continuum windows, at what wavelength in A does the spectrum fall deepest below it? 4564.74 A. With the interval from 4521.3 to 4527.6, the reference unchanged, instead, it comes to 4527.06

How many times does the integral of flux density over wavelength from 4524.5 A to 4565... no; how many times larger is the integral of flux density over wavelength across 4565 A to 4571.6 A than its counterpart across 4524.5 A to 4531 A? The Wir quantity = 1.08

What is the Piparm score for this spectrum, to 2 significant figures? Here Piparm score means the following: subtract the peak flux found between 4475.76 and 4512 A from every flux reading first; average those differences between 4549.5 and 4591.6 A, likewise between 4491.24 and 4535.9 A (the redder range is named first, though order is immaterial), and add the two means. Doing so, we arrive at -4.4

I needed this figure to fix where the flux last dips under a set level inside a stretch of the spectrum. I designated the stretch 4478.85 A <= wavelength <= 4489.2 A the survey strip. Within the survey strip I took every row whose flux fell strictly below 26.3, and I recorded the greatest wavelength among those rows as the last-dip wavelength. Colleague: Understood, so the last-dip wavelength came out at 4483.49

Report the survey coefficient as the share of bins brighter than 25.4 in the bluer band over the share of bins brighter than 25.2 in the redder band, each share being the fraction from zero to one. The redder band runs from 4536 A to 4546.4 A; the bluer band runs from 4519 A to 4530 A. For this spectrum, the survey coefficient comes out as 1.0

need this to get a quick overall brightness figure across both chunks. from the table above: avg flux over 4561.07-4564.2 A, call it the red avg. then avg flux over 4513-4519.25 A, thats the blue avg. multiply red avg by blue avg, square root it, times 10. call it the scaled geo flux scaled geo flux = 259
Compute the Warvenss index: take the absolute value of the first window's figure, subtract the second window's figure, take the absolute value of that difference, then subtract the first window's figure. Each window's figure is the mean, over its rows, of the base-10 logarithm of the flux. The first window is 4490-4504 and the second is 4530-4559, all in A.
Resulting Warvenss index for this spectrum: -1.39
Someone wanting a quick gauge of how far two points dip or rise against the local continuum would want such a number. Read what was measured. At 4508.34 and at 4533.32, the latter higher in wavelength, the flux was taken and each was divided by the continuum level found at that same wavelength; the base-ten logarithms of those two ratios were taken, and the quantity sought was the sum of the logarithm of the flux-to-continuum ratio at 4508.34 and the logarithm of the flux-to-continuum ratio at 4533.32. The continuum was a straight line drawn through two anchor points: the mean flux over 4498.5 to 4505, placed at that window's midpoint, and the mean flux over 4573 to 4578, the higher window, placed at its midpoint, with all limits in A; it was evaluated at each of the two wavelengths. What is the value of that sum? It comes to -0.045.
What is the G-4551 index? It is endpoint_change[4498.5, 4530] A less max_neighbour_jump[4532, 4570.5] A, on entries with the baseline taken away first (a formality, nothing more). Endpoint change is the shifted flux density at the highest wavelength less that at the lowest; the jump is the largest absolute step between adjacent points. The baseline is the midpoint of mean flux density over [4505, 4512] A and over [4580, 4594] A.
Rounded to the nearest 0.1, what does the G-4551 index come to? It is -1.6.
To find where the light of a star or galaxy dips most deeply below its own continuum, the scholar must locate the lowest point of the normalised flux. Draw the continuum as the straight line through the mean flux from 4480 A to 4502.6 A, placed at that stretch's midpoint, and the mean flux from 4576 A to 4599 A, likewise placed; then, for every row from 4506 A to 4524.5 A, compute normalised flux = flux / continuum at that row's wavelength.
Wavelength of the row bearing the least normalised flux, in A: 4506.26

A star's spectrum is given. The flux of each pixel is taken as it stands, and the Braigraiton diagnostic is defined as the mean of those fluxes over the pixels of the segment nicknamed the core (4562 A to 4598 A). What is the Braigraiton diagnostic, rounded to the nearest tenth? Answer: 26.2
